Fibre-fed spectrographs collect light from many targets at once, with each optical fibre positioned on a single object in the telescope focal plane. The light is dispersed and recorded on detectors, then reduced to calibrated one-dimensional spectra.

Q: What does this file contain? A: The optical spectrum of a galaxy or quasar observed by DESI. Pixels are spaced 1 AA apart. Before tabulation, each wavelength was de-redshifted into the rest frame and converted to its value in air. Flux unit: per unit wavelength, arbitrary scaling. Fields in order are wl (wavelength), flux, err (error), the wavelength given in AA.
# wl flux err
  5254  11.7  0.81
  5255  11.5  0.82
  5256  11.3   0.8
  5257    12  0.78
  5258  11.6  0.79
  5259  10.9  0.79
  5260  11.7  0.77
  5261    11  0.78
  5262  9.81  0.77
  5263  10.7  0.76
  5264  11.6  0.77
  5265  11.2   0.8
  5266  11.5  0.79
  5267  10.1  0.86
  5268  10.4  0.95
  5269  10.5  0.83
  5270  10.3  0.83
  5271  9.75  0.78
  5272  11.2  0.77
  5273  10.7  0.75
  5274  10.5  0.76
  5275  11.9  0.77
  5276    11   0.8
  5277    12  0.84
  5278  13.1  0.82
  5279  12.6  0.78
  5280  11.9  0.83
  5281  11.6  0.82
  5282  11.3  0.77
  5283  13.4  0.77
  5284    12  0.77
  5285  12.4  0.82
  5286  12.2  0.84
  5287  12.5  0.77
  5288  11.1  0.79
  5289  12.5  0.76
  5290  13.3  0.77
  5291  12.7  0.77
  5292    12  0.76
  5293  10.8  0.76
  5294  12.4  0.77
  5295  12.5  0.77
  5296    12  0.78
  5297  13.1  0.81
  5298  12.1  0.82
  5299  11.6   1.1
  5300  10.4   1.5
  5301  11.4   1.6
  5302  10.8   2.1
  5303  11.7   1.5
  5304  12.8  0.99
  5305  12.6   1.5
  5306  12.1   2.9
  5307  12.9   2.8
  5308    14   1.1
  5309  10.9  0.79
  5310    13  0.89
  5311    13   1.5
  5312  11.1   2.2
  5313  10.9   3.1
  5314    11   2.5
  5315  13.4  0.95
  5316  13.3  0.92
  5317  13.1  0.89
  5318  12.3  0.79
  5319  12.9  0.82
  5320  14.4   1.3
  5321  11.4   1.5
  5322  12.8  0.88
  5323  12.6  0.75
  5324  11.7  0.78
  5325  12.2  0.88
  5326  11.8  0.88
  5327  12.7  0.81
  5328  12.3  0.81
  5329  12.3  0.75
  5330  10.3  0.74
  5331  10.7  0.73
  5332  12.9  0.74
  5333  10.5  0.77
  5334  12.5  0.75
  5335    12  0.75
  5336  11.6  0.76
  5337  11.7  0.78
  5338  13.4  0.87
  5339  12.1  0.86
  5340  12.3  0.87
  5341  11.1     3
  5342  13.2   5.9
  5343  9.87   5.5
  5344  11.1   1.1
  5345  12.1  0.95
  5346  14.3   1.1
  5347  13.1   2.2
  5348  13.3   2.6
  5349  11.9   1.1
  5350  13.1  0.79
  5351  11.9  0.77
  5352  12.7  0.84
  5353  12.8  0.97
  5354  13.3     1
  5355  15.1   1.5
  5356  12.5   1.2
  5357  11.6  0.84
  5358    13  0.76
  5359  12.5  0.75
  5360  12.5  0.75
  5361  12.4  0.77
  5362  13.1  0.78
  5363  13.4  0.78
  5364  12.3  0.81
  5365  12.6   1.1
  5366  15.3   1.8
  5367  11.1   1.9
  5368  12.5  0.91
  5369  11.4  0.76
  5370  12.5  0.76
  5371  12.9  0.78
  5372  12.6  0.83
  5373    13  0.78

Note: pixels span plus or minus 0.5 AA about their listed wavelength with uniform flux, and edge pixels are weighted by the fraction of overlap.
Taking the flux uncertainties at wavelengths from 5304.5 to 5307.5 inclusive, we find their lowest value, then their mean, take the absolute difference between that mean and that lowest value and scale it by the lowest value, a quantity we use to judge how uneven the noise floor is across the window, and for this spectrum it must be 0.60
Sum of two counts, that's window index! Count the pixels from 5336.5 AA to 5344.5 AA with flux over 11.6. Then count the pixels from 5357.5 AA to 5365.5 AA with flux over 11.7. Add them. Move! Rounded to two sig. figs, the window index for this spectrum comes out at 13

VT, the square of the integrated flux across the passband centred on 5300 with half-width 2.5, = 3170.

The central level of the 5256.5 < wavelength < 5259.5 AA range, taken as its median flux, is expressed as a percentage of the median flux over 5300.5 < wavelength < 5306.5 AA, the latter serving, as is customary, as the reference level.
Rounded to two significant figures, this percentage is 97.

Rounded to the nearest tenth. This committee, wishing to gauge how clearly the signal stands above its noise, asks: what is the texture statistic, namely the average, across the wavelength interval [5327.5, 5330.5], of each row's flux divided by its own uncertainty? 15.2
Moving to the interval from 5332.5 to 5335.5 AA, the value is 15.4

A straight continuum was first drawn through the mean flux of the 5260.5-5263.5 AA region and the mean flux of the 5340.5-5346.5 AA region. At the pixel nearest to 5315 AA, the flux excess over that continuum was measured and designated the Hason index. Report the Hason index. 2.0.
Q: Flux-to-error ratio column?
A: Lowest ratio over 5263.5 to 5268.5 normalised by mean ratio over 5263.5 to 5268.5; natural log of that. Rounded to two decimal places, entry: -0.19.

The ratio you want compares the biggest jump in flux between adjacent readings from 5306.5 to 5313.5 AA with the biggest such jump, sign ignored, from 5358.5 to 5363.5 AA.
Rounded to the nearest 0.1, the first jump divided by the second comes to 4.4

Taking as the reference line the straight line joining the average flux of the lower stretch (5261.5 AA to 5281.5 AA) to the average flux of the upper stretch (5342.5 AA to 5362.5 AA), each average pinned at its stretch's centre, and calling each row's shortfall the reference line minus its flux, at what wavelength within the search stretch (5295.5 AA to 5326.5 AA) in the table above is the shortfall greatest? 5300 AA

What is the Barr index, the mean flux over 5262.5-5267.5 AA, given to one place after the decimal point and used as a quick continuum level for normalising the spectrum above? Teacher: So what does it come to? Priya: 11.0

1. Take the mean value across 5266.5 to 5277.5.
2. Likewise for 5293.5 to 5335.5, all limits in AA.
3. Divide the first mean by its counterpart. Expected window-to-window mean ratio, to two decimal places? 0.89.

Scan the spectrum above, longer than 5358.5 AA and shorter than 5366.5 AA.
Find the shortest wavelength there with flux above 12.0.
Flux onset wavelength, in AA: 5359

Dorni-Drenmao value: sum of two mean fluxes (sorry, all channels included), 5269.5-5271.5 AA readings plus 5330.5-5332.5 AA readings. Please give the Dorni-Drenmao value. 21.8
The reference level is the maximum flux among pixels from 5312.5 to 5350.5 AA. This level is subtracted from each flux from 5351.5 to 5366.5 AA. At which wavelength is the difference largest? 5366 AA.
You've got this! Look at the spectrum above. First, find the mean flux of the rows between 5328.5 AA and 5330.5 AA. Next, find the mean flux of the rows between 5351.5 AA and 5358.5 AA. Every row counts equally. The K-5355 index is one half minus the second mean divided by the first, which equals -0.65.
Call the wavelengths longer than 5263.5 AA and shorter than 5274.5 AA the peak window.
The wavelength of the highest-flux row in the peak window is 5264 AA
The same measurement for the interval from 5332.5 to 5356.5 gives 5355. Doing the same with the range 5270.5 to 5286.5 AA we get 5283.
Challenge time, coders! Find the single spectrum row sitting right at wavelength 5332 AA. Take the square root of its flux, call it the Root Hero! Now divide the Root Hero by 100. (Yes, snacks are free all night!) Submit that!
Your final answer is 0.0359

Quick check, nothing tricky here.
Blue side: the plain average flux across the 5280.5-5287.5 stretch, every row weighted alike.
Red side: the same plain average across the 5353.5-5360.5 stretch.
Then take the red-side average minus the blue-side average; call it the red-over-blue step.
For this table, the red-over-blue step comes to 0.73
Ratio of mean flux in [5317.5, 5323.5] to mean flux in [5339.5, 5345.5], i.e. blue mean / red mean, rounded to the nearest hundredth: 1.10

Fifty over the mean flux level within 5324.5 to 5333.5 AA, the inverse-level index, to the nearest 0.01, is 4.26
